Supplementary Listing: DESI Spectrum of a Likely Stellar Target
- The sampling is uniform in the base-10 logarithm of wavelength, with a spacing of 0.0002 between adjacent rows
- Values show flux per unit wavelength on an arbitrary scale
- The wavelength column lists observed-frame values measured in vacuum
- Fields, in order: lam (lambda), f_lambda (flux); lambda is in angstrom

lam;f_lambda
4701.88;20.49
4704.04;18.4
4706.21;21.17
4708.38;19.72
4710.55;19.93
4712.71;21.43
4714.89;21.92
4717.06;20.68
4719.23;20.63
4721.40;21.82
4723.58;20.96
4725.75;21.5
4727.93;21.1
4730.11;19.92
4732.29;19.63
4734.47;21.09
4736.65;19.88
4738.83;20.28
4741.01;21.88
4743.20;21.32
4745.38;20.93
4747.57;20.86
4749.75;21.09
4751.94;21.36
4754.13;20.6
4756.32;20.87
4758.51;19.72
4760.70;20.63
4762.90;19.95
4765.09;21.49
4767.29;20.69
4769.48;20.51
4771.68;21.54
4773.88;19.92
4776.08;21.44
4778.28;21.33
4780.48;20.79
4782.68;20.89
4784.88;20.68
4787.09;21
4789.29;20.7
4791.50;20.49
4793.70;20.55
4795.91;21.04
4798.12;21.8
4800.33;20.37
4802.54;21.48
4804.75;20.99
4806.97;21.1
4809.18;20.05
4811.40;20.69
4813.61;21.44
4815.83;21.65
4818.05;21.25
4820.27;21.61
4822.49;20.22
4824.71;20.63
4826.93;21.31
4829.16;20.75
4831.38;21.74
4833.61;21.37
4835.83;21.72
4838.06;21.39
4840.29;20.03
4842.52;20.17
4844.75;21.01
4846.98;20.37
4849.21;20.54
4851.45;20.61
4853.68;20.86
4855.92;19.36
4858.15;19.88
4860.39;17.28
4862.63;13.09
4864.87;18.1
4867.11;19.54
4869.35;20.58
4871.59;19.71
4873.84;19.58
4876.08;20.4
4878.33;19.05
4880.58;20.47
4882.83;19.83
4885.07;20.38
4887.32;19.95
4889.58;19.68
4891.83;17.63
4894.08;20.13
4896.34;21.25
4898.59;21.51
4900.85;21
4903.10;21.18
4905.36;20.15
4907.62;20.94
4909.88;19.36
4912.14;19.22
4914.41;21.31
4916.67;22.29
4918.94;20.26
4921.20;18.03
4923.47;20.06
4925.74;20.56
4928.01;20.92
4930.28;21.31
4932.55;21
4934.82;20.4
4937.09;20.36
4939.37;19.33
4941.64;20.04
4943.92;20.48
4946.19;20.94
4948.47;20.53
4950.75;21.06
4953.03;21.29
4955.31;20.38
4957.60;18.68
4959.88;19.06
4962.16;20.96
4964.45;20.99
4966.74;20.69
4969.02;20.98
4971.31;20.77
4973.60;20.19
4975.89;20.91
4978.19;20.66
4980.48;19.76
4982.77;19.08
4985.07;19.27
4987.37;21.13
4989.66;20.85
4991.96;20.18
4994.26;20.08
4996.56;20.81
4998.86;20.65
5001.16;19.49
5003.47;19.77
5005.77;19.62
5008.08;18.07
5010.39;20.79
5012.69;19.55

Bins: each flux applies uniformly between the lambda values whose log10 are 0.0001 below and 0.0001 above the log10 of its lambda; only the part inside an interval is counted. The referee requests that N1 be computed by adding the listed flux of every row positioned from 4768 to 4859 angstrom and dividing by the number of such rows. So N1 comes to 20.9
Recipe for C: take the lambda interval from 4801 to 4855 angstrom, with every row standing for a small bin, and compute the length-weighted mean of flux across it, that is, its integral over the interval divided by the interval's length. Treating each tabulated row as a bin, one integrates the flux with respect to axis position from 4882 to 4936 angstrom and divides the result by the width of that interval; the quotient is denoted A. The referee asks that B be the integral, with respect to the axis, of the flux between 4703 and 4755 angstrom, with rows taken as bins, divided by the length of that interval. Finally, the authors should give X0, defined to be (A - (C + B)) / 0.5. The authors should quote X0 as -42.7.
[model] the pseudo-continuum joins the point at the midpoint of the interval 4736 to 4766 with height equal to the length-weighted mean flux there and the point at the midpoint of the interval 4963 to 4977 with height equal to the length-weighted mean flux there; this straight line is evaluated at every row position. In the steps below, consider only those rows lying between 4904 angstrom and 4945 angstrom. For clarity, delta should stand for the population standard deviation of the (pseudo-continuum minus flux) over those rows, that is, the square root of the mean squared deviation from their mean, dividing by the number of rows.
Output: 0.93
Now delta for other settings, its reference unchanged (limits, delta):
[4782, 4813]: 0.43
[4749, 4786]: 0.54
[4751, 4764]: 0.55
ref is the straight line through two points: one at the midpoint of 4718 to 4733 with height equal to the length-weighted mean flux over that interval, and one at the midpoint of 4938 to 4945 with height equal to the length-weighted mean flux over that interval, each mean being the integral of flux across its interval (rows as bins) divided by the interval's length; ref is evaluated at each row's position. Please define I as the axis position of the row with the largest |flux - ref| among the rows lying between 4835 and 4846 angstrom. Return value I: 4835.83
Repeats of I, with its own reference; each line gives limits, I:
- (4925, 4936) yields 4930.28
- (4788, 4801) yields 4798.12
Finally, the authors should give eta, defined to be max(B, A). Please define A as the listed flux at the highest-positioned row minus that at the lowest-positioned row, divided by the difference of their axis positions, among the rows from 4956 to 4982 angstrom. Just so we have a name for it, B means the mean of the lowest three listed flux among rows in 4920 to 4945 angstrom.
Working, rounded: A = 0.05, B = 19.1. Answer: 19.1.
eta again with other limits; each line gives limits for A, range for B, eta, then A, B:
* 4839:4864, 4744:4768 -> 20.1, -0.31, 20.1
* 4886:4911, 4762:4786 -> 20.1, -0.03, 20.1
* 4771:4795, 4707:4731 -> 19.9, -0.04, 19.9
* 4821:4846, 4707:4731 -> 19.9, 0.04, 19.9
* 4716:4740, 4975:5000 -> 19.4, -0.02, 19.4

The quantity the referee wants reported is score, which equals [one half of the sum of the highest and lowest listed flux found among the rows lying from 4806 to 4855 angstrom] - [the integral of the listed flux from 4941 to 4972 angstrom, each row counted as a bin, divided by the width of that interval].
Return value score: 0.4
